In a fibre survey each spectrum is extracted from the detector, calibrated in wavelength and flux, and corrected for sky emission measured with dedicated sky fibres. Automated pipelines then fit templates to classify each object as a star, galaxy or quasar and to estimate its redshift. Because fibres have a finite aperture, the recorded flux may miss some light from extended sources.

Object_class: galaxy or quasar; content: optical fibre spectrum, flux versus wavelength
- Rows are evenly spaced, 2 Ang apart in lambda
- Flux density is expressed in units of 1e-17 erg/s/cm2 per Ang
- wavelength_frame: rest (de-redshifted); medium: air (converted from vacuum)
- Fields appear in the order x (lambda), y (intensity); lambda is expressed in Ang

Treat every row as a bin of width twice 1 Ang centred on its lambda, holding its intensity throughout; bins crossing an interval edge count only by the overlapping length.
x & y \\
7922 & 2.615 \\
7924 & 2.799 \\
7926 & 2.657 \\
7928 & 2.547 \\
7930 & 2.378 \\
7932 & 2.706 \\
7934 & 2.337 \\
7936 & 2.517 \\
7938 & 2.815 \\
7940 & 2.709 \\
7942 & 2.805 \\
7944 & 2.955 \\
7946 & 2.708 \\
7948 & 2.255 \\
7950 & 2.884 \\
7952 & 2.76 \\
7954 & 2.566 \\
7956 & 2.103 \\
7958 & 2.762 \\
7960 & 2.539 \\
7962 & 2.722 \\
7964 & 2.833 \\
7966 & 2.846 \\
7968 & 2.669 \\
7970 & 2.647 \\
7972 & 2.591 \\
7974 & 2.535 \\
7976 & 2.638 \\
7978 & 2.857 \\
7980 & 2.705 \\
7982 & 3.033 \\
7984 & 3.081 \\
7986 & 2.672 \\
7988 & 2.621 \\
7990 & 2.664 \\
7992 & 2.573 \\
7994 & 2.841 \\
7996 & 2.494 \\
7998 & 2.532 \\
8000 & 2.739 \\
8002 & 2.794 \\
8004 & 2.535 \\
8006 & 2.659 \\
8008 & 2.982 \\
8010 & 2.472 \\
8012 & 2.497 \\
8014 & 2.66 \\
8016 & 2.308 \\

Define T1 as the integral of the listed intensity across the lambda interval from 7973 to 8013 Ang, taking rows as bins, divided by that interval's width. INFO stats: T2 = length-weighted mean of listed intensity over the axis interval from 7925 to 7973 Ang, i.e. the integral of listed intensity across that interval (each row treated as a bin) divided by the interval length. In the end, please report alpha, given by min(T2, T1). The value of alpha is 2.64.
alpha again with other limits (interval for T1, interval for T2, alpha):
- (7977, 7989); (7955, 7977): 2.63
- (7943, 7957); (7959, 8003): 2.60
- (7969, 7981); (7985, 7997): 2.64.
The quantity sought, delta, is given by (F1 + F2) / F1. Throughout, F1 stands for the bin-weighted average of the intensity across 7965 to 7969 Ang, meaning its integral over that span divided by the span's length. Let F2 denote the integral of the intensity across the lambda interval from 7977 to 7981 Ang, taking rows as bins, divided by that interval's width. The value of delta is 2.01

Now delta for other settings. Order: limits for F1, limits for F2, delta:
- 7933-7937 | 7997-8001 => 2.09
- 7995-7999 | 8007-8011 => 2.09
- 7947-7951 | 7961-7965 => 2.08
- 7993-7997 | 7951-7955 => 2.00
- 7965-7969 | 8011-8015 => 1.94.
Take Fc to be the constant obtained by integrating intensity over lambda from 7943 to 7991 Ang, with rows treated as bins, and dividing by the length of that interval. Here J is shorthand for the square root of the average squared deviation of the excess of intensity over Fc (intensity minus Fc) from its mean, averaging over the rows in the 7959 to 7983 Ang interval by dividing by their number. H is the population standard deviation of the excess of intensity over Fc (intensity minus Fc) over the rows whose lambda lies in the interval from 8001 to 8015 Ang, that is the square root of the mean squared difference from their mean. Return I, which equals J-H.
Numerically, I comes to -0.026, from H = 0.169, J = 0.14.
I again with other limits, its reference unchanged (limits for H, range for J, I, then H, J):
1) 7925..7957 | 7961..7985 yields -0.068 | 0.231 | 0.16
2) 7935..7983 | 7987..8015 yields -0.058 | 0.202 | 0.14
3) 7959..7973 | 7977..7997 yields 0.077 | 0.107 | 0.18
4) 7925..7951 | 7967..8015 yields -0.043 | 0.208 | 0.16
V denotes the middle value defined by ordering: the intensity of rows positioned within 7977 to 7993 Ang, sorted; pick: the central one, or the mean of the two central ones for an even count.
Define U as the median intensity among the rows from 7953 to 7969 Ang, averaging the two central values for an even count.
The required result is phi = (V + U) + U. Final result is 8.08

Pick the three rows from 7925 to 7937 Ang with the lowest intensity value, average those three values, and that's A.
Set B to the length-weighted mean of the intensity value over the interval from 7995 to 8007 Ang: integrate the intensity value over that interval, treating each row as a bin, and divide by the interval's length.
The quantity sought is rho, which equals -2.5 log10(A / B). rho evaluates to 0.093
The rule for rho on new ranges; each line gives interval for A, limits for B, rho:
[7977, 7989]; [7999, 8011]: 0.012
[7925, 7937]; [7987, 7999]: 0.091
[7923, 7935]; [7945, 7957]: 0.055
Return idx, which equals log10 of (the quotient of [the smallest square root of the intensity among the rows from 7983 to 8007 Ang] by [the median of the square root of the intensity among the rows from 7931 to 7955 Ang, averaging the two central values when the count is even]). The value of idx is -0.018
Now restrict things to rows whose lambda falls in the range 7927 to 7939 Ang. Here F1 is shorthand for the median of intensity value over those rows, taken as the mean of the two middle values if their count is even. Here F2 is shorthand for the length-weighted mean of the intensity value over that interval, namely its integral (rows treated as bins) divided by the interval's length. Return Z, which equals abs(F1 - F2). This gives 0.018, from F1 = 2.53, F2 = 2.55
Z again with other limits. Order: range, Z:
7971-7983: 0.055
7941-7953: 0.055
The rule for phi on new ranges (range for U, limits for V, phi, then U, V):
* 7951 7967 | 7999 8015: 8.14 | 2.74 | 2.66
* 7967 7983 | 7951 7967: 8.06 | 2.66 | 2.74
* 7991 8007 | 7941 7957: 7.97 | 2.62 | 2.73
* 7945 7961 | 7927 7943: 7.90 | 2.64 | 2.63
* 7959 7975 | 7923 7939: 7.92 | 2.66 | 2.60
